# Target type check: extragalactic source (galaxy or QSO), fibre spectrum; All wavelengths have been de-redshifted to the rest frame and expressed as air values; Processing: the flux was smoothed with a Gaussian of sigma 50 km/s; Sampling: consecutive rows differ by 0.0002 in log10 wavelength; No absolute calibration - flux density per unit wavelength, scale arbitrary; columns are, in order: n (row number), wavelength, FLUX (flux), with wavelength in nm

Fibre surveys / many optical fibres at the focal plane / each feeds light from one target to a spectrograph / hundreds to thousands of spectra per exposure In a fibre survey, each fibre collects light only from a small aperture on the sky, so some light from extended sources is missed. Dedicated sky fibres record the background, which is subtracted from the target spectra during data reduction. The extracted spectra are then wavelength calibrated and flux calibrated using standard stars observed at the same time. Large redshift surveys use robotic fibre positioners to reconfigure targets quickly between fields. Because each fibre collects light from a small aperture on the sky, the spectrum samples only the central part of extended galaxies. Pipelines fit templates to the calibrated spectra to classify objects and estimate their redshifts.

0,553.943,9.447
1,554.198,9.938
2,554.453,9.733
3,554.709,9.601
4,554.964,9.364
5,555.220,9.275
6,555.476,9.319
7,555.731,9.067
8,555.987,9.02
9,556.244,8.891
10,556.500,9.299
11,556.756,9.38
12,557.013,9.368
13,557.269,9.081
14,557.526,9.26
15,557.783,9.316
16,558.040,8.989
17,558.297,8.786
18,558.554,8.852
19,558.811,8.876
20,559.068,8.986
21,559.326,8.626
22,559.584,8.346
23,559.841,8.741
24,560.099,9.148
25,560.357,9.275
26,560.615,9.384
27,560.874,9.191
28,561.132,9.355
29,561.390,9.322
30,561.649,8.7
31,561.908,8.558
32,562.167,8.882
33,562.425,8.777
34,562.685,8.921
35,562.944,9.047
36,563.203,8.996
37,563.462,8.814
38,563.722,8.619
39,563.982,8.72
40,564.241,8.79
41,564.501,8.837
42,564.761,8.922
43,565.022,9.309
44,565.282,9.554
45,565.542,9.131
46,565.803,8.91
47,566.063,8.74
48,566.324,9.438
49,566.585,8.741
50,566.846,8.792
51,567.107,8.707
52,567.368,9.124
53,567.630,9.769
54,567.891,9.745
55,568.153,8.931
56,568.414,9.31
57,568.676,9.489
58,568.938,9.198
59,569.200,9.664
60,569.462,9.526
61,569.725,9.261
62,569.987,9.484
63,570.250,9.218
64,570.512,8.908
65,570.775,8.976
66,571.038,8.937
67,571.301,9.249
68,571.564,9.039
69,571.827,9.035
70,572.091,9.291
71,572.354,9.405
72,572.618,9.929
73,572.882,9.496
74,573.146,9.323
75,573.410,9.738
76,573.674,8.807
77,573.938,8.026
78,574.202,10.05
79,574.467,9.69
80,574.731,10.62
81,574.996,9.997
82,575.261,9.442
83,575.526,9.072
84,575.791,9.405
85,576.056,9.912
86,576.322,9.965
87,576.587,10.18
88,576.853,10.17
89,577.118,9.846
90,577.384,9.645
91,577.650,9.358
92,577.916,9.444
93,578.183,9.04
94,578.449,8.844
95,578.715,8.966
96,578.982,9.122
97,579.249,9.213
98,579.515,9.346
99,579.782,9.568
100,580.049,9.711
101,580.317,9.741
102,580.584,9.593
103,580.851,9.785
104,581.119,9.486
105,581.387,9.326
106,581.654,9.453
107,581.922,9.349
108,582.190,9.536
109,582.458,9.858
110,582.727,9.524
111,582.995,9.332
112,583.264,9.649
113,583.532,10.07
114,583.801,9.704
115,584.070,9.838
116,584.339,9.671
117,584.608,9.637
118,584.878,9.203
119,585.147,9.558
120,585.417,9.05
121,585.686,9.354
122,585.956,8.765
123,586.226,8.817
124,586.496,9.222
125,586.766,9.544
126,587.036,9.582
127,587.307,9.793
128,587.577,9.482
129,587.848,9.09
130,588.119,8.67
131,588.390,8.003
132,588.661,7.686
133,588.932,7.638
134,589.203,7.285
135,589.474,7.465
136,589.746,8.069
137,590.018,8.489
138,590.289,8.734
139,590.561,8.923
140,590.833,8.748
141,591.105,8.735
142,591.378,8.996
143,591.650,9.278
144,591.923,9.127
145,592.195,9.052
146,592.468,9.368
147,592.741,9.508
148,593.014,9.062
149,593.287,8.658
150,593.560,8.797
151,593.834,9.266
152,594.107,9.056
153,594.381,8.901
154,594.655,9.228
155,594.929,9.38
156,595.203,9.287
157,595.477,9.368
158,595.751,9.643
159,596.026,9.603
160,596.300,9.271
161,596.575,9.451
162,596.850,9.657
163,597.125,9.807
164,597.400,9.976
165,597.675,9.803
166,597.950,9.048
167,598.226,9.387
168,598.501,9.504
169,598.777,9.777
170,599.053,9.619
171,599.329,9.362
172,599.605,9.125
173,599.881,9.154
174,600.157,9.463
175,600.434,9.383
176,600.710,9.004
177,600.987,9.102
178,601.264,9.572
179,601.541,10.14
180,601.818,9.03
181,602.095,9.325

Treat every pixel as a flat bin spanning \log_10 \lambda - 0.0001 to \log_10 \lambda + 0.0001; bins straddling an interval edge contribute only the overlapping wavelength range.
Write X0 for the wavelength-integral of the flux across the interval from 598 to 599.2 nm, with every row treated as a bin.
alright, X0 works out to 11.4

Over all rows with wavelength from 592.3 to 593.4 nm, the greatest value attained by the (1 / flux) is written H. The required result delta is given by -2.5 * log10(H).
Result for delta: 2.34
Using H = 0.116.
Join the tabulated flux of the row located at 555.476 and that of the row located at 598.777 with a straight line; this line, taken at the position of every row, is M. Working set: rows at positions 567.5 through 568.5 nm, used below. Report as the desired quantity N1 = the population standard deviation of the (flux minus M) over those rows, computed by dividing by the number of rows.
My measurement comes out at 0.35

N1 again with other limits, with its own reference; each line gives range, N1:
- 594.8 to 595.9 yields 0.13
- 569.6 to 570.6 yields 0.21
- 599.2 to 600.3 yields 0.14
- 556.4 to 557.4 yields 0.12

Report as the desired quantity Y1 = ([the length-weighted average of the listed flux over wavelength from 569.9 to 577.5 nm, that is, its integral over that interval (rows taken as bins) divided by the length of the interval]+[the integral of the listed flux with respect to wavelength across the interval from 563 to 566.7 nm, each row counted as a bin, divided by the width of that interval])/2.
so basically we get 9.22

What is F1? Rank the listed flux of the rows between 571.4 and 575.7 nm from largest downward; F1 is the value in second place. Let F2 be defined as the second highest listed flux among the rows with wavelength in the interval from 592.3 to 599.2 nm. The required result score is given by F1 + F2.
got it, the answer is 19.9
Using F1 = 10.05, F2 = 9.807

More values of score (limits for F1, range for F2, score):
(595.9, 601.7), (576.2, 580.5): 20.1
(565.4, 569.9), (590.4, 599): 19.6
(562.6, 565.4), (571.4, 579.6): 19.5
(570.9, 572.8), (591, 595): 18.8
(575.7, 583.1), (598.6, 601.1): 19.8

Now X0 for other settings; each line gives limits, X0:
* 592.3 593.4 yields 10.1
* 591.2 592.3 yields 10.0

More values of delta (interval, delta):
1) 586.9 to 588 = 2.40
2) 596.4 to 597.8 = 2.44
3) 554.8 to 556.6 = 2.37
